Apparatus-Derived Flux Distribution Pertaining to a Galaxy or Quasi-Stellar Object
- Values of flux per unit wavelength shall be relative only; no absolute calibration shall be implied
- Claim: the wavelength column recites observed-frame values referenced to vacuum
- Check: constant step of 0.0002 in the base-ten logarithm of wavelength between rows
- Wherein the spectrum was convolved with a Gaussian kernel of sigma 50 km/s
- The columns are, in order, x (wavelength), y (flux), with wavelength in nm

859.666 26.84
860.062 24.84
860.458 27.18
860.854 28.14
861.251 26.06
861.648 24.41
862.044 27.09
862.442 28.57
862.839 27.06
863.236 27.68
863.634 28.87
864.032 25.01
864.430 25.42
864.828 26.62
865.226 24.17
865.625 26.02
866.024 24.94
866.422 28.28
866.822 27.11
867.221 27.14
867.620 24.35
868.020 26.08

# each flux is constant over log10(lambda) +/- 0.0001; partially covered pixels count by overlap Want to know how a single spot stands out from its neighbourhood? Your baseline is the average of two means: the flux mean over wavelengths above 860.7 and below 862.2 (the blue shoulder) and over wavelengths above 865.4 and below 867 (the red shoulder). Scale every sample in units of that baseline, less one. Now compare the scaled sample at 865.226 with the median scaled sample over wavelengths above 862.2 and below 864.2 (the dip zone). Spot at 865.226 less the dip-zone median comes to -0.13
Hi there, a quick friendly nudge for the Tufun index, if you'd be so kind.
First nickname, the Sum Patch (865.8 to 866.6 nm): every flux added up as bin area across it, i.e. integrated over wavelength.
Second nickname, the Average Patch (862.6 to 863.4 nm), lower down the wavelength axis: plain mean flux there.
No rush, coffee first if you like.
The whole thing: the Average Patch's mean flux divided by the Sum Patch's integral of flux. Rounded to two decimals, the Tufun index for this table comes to 1.29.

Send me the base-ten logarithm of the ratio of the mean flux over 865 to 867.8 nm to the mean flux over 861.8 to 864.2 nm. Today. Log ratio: -0.022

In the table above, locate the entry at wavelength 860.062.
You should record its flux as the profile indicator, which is 24.84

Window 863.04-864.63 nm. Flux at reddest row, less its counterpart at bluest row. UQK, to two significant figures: -2.3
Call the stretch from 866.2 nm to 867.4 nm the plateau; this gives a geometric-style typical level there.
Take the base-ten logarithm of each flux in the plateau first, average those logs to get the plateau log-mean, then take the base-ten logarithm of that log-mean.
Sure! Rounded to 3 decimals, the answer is 0.158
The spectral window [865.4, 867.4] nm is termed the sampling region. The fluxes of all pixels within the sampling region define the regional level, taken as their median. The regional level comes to 27.1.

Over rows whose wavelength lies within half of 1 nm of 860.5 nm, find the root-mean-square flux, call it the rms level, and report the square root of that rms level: 5.17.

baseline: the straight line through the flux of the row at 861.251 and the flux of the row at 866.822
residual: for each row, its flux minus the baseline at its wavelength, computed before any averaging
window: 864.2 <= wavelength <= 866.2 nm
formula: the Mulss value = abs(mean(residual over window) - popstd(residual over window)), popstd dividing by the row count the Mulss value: 2.3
